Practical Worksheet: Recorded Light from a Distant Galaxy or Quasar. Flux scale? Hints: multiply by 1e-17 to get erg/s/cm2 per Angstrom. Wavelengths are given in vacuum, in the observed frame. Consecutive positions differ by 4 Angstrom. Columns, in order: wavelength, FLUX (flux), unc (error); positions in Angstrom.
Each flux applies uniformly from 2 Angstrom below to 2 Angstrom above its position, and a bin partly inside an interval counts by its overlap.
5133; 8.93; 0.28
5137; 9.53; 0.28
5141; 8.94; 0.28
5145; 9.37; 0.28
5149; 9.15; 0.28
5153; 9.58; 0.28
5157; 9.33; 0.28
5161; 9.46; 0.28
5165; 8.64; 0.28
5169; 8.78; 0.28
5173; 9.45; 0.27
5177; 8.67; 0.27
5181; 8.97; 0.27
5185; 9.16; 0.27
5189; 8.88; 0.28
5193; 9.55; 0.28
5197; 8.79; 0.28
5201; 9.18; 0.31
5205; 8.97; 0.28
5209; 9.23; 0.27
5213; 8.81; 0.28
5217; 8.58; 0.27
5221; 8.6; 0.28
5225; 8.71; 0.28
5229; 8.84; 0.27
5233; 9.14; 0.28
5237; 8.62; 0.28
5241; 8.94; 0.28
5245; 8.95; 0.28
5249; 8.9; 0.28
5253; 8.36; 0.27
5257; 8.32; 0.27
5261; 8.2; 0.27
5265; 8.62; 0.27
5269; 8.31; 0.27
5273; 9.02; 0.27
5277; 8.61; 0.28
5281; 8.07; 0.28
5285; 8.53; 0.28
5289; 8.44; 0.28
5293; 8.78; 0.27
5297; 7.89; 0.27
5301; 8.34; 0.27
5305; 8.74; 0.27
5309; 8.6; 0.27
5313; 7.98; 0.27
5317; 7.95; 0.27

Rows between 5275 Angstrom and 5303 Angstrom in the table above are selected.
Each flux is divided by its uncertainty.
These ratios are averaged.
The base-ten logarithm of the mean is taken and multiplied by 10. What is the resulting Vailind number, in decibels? 14.83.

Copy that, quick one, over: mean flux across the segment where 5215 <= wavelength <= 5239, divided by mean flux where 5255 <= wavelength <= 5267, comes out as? 1.04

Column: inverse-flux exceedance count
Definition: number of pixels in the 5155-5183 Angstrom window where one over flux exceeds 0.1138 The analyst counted 3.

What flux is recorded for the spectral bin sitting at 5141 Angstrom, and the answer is 8.94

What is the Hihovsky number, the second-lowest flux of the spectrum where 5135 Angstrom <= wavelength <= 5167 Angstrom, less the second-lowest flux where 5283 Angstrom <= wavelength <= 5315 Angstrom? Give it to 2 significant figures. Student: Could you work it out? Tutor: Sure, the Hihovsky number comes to 0.96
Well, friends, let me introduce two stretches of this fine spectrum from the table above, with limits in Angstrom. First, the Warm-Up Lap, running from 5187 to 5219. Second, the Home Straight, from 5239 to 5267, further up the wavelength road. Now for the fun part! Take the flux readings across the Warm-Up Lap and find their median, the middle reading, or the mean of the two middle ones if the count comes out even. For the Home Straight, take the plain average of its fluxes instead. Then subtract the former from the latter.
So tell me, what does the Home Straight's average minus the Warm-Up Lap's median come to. -0.3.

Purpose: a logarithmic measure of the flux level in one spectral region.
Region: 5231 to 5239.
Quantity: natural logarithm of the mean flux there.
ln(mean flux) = 2.184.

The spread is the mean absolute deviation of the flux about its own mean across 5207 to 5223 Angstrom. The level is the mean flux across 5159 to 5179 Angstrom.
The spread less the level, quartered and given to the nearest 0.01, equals -2.20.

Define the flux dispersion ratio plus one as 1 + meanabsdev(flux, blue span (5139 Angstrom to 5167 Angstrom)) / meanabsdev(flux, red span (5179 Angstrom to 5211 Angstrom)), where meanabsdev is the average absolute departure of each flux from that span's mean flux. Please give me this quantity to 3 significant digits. 2.36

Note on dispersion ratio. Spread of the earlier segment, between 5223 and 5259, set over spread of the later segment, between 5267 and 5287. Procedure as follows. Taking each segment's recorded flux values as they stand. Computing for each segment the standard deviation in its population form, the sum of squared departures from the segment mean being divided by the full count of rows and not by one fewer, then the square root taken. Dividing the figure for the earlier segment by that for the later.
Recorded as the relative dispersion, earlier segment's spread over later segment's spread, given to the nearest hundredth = 0.82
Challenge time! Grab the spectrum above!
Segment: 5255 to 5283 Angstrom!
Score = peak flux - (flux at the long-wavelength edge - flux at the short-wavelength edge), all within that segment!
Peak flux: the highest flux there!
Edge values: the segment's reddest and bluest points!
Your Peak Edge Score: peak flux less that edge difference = 9.3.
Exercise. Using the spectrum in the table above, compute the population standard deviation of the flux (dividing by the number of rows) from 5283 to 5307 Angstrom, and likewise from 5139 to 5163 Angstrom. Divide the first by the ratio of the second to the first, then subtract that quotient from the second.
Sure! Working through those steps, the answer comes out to -0.21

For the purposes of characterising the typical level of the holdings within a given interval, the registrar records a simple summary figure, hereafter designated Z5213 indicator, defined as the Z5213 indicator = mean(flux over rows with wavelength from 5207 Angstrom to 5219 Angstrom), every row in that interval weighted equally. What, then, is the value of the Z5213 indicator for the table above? 8.9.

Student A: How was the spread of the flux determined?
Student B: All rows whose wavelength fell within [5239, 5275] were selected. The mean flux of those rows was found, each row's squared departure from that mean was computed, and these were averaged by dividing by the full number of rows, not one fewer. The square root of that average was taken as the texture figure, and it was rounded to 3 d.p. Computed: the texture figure 0.313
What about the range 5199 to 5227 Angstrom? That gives 0.245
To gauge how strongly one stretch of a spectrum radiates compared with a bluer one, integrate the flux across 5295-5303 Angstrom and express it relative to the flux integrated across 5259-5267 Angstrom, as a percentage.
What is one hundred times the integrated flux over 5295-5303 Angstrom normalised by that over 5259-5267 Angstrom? 96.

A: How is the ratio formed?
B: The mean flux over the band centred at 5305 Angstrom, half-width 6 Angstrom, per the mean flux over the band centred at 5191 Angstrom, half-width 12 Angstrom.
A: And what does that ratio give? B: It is 0.942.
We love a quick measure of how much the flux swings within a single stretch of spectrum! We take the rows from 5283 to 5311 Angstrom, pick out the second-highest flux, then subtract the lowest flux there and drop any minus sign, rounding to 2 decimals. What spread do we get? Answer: 0.85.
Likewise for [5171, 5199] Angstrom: 0.78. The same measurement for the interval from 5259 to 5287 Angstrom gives 0.55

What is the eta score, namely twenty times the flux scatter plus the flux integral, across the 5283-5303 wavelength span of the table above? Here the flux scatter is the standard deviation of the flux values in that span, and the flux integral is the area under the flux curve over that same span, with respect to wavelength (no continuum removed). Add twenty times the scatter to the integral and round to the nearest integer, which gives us 174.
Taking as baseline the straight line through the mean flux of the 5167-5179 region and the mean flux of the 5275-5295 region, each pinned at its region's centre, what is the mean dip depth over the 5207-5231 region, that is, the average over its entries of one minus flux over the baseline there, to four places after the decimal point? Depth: -0.0029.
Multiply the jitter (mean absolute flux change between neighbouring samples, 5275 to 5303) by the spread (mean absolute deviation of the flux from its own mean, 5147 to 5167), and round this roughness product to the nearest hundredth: 0.12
